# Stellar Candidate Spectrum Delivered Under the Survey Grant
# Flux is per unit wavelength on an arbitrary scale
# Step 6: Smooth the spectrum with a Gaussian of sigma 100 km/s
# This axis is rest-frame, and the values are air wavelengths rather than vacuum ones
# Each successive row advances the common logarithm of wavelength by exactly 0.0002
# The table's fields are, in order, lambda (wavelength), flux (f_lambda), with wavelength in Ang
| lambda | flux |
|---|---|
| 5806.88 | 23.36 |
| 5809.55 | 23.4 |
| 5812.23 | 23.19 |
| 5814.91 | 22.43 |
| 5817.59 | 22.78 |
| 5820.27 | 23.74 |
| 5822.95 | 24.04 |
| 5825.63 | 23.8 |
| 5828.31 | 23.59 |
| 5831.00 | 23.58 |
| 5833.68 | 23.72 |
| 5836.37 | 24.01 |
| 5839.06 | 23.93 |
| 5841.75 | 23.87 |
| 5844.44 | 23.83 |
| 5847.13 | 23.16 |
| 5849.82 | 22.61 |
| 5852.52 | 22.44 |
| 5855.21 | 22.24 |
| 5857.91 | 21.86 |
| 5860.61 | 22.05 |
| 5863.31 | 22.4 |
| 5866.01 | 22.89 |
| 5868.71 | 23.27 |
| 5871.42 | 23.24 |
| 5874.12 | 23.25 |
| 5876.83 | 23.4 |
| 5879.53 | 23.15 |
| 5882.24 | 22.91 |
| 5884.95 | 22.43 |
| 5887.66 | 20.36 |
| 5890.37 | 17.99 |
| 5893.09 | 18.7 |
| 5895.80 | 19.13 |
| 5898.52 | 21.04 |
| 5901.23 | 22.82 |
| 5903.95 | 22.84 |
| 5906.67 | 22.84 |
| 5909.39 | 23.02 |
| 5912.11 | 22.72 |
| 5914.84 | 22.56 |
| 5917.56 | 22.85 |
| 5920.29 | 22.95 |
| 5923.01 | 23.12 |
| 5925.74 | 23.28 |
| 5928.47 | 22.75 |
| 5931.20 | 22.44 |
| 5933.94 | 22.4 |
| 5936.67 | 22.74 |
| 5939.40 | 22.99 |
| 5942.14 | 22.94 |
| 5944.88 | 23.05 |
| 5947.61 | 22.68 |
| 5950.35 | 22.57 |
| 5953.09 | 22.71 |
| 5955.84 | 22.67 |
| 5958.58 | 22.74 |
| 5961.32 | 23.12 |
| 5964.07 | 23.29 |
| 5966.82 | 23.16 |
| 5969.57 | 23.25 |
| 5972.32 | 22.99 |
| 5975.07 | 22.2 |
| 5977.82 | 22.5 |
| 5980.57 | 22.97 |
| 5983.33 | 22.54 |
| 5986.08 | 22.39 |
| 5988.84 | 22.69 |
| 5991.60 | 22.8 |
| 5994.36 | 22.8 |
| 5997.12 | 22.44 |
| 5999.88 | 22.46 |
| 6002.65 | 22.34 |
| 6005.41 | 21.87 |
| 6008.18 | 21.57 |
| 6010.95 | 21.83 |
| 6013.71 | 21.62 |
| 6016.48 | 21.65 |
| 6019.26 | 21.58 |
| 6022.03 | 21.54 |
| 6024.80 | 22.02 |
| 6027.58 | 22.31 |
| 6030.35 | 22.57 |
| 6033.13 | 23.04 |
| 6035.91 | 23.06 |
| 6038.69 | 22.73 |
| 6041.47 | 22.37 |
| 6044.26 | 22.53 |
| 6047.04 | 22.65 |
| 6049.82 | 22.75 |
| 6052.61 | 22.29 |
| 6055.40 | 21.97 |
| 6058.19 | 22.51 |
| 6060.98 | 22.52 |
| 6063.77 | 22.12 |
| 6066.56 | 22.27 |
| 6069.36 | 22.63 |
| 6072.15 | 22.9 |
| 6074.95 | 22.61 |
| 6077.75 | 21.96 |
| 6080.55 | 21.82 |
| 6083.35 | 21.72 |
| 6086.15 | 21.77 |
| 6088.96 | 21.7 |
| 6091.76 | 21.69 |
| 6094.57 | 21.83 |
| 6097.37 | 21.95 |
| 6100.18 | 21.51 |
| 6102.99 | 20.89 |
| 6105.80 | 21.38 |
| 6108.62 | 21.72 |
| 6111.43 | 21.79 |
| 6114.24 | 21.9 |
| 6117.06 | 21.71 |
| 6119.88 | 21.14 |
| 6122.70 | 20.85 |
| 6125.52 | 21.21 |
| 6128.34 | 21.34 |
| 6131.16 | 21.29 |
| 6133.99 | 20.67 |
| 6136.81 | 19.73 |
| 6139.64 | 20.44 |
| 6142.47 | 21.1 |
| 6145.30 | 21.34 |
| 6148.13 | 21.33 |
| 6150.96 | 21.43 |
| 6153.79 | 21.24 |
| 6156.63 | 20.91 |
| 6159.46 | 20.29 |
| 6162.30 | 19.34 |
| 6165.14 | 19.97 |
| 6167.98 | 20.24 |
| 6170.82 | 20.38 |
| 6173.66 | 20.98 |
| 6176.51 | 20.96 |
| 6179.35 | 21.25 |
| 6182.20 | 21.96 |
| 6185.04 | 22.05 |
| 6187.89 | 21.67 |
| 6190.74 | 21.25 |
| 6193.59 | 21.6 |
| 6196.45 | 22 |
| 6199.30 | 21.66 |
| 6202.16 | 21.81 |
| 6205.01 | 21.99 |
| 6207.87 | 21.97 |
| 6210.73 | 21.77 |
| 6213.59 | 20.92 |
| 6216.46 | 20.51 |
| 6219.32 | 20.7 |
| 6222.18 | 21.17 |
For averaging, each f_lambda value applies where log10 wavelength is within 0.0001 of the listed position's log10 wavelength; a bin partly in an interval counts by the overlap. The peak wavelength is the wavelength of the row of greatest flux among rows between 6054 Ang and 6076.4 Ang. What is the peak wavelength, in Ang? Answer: 6072.15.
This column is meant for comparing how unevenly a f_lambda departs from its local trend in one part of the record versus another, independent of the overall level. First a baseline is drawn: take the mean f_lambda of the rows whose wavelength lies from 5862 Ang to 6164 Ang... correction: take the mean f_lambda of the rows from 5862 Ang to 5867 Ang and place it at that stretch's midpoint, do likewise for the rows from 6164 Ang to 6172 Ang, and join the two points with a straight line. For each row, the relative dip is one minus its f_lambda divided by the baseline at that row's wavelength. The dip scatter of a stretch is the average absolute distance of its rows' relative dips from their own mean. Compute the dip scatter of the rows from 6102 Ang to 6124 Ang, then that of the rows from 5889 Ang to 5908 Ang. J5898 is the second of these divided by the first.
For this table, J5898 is 4.9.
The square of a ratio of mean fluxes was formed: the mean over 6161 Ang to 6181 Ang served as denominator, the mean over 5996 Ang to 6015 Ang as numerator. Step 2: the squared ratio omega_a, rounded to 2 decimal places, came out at 1.16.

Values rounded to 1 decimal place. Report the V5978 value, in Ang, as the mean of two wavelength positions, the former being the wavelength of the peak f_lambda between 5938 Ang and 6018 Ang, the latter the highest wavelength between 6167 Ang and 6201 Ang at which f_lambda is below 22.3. 6081.7 Ang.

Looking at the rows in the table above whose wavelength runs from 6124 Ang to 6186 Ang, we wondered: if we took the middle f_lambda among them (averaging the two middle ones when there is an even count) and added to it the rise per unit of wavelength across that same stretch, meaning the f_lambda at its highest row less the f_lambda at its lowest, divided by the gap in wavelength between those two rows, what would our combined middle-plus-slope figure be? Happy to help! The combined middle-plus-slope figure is 21.1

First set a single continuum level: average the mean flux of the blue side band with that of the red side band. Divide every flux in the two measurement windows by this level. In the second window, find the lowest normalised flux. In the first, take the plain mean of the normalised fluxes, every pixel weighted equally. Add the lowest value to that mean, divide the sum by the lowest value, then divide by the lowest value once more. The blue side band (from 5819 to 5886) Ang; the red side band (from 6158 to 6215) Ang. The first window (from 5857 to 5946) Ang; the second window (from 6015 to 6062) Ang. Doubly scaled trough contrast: 2.10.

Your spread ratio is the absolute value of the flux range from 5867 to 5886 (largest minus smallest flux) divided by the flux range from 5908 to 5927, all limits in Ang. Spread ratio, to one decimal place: 1.3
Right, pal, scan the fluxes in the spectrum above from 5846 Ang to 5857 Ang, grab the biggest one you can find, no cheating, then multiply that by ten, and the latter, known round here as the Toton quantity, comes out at 232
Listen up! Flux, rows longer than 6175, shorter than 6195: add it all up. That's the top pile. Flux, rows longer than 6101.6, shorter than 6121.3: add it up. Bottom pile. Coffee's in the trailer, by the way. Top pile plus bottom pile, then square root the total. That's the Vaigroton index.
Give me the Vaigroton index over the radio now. 17.4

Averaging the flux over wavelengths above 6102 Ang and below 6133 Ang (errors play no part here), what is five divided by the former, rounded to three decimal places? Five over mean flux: 0.234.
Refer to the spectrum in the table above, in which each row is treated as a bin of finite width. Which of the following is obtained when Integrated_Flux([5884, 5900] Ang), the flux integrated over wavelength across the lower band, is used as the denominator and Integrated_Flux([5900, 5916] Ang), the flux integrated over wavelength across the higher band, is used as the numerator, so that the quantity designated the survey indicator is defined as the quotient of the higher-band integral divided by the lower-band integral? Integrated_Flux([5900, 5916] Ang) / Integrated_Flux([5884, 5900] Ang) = 1.15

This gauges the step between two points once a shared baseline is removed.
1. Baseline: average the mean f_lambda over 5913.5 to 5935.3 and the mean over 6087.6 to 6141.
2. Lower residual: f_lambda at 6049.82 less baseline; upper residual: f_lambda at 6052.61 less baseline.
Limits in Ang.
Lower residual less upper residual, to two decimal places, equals 0.46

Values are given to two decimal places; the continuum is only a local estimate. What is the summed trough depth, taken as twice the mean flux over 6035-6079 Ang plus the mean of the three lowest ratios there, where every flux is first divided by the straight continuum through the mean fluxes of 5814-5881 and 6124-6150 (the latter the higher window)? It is 3.11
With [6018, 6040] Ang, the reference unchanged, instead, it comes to 3.05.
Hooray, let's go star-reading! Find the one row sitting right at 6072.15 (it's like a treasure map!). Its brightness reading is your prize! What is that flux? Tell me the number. 22.9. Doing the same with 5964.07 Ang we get 23.29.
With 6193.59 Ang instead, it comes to 21.6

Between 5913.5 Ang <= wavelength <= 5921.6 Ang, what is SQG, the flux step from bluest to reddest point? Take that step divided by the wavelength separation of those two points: 0.07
